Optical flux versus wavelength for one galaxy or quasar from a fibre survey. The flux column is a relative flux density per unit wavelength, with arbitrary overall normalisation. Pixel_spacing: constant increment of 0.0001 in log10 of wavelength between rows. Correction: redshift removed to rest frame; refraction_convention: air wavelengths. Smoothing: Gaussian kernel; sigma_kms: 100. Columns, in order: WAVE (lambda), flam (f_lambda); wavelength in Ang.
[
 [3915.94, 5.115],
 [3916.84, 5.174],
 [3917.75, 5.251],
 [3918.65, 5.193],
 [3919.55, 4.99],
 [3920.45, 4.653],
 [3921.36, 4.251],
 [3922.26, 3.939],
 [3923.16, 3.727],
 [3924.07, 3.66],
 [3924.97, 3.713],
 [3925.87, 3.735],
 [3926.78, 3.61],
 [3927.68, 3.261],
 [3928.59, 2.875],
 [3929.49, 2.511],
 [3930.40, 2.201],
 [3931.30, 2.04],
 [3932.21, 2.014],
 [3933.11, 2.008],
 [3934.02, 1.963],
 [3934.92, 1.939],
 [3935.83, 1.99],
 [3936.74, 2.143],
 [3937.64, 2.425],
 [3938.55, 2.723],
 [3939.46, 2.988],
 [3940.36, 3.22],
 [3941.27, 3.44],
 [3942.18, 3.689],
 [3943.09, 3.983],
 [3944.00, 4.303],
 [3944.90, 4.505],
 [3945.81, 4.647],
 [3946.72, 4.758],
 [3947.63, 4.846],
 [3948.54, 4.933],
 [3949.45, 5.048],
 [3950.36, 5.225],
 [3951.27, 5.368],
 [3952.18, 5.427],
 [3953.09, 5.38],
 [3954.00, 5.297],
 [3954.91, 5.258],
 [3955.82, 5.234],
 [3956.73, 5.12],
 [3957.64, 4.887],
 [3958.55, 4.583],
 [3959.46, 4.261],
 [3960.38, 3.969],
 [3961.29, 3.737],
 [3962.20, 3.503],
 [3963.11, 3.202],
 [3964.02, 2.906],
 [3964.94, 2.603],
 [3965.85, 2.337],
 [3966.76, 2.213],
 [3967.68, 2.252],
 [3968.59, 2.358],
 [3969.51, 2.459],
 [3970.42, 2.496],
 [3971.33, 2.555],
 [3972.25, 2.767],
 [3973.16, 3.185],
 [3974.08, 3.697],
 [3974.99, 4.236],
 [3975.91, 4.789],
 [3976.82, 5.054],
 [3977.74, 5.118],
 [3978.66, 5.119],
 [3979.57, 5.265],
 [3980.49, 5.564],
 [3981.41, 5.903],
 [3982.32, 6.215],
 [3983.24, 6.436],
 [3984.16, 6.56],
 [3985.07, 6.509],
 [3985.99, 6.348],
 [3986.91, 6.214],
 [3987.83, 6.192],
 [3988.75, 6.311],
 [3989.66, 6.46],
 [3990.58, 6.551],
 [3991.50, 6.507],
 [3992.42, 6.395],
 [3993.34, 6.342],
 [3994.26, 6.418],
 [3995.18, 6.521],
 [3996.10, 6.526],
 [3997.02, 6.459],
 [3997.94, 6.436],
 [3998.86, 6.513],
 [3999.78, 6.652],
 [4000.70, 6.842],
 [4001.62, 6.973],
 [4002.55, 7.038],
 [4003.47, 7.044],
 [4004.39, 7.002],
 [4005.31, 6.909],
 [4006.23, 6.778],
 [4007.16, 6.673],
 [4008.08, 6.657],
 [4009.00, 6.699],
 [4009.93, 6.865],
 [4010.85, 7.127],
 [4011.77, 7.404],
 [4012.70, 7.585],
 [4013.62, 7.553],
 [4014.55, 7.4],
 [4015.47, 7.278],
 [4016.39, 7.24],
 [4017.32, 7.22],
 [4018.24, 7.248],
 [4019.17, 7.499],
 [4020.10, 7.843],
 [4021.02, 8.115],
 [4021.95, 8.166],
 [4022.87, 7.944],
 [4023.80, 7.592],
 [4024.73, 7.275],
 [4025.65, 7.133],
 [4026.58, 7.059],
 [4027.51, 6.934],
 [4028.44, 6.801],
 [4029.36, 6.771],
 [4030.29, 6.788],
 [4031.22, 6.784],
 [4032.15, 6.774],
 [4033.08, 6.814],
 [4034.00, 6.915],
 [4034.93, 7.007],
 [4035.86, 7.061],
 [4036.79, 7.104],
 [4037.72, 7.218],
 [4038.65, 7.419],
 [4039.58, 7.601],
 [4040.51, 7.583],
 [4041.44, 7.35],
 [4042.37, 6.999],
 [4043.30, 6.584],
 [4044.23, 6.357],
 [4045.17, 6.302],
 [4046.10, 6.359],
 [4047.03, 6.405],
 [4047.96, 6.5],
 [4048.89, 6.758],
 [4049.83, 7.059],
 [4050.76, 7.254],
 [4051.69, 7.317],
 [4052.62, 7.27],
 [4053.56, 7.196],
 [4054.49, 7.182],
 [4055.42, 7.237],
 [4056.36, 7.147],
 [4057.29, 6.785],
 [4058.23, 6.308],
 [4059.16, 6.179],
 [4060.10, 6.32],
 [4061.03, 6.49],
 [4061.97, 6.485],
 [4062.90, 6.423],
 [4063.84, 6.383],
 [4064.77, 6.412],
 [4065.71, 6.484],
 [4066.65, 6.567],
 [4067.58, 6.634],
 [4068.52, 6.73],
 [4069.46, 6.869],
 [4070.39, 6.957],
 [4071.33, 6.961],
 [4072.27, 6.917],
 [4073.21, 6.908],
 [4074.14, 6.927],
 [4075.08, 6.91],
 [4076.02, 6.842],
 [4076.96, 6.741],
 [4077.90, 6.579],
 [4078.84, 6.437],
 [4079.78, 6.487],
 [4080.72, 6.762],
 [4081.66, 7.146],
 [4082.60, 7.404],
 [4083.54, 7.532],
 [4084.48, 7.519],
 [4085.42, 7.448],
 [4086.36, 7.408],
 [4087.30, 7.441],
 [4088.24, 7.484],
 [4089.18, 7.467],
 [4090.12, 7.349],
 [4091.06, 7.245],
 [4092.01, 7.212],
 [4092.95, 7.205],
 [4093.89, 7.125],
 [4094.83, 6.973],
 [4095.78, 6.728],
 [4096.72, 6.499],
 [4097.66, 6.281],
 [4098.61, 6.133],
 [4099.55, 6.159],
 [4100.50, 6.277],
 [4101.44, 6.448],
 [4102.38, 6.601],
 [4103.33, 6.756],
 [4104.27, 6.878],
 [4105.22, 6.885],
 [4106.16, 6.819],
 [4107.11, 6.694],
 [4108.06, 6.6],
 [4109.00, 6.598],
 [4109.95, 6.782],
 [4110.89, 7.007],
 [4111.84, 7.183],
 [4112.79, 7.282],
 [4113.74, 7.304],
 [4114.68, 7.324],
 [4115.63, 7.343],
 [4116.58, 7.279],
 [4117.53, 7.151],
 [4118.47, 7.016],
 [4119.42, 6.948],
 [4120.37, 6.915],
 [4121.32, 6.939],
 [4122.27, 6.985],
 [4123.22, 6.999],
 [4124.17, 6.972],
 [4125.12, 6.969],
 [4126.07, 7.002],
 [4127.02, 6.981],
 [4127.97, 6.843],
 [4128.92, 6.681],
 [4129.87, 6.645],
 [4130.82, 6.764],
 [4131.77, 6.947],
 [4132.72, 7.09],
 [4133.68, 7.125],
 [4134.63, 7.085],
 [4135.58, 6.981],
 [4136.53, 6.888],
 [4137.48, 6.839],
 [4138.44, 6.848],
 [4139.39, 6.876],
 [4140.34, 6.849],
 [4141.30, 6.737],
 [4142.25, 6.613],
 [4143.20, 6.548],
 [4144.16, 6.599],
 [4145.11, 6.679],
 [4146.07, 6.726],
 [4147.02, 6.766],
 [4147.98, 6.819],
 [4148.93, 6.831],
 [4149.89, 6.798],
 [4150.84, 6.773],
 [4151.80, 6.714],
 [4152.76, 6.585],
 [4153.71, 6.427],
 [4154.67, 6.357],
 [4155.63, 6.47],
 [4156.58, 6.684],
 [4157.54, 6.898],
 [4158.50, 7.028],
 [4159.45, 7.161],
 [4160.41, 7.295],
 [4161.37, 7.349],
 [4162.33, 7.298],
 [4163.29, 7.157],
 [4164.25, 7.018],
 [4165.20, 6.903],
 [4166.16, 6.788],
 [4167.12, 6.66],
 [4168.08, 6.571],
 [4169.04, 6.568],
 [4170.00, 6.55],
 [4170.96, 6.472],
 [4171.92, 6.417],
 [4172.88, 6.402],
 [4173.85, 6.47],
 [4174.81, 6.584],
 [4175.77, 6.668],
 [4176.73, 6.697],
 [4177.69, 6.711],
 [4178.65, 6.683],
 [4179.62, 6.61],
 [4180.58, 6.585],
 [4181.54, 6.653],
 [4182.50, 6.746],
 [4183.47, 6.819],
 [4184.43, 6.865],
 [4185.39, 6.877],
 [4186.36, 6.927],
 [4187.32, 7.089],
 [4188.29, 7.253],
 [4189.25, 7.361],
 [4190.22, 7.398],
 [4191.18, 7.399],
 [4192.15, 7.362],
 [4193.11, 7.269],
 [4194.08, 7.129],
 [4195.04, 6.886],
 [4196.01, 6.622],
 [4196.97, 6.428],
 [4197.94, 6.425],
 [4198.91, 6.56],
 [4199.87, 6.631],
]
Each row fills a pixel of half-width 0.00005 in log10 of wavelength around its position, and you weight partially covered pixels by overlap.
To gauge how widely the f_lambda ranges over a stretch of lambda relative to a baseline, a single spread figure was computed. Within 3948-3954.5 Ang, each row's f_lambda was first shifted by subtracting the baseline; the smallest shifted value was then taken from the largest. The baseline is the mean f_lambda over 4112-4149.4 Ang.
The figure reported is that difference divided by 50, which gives 0.010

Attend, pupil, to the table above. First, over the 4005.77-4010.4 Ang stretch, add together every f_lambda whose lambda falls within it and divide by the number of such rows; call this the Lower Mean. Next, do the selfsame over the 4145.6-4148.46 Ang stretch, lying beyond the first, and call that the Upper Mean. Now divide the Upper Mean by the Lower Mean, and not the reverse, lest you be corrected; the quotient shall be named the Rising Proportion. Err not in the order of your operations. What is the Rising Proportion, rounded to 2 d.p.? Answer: 1.01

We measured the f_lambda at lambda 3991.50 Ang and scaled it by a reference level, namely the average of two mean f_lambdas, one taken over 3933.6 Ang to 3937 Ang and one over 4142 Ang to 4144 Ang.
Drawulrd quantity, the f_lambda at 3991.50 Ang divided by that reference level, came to 1.52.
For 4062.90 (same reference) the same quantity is 1.50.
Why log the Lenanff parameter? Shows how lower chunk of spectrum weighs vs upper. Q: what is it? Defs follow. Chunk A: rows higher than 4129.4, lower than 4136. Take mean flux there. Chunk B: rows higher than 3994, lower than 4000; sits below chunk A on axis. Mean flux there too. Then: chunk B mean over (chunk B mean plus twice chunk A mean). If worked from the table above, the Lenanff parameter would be 0.32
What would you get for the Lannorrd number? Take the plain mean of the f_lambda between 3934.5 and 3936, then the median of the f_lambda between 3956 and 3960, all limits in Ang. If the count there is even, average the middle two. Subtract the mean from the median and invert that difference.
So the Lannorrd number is 0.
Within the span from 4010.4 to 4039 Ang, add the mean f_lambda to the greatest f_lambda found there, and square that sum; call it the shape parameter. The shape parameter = 238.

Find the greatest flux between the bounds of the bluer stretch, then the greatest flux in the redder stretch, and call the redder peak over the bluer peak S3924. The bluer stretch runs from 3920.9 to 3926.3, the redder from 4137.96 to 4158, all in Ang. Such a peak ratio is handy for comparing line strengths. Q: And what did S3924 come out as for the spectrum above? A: 1.6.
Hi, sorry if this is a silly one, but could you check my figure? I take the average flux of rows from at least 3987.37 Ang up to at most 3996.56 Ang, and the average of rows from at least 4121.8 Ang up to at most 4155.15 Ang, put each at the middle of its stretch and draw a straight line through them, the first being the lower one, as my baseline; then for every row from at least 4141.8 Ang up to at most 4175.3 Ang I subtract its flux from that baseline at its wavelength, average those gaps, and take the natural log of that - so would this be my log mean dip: -2.1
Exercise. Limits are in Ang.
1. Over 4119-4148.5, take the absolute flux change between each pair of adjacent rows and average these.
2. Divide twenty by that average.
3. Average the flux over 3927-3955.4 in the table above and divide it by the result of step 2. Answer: 0.012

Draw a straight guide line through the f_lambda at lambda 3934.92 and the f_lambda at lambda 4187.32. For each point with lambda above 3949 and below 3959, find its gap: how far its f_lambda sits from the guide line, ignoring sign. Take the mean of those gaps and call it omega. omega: 2.8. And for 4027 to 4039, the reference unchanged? 3.0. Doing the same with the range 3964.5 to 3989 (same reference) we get 1.8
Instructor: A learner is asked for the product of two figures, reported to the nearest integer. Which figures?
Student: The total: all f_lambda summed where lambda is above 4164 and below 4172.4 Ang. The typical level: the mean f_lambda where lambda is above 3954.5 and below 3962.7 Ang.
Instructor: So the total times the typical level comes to 270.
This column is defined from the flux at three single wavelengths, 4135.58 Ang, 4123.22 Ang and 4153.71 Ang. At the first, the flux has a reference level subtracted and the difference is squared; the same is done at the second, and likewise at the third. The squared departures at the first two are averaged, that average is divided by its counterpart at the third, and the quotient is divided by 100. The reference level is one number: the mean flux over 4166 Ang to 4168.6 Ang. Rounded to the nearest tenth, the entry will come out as 0.0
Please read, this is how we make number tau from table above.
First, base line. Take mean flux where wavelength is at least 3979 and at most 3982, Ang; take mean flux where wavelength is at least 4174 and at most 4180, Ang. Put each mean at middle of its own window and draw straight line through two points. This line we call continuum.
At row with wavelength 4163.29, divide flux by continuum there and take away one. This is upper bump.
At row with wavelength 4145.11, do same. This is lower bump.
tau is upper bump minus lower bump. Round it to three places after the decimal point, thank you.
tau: 0.057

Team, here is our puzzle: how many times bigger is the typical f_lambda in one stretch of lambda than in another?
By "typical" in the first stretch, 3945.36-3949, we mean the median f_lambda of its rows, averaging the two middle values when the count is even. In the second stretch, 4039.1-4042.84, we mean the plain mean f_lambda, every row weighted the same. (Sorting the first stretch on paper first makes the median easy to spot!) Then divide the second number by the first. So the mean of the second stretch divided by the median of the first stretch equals 1.5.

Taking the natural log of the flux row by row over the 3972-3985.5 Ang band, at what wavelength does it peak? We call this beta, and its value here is 3984.16 Ang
